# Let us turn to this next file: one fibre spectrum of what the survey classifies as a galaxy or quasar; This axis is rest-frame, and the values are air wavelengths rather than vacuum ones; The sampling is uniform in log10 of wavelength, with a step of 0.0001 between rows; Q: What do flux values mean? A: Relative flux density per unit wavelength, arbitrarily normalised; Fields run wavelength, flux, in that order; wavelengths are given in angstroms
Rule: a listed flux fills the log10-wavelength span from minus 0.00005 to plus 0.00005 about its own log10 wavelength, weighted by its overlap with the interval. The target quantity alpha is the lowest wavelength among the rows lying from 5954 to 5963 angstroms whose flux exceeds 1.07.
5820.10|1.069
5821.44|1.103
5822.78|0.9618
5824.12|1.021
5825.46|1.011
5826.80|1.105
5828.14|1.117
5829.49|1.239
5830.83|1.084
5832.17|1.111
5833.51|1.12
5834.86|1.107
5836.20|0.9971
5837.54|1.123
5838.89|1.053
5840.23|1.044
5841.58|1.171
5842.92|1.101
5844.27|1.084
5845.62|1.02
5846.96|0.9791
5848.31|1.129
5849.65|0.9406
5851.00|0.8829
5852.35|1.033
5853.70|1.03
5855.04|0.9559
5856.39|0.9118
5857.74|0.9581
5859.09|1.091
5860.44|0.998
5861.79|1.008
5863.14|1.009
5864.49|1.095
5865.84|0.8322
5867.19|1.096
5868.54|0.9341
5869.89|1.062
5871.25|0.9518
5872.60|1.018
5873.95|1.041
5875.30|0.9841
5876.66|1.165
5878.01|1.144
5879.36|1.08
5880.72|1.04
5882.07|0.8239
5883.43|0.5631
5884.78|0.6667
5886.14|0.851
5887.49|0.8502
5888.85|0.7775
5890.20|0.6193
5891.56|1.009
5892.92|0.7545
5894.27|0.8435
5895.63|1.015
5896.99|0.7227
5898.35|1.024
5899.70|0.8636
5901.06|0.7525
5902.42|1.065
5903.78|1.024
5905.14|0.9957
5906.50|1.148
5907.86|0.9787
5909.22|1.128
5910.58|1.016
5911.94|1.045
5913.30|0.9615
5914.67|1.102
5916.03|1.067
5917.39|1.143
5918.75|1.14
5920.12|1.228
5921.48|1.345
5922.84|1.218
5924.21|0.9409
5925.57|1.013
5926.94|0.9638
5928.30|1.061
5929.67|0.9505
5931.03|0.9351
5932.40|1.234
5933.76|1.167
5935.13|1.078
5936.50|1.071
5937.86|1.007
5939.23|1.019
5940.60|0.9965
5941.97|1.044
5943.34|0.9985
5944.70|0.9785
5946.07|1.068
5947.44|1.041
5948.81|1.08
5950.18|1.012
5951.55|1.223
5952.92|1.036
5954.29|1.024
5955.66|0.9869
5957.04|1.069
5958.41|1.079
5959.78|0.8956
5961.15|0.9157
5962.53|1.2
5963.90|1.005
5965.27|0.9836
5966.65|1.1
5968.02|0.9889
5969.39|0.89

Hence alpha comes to 5958.41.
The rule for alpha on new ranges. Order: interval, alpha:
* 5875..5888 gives 5876.66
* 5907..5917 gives 5909.22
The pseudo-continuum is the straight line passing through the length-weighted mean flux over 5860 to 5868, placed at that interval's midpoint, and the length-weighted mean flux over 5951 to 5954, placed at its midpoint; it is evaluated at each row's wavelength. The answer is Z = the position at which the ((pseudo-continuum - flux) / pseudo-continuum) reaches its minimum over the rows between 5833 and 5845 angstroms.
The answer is 5841.58 angstroms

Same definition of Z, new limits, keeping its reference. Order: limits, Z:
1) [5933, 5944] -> 5933.76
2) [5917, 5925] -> 5921.48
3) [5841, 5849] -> 5841.58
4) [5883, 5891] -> 5886.14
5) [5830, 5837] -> 5833.51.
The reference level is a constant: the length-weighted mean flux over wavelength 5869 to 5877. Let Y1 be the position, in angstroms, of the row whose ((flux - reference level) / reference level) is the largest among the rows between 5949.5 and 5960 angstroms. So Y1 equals 5951.55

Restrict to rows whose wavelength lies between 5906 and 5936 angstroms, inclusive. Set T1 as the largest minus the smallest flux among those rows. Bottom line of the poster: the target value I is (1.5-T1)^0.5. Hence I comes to 1.04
